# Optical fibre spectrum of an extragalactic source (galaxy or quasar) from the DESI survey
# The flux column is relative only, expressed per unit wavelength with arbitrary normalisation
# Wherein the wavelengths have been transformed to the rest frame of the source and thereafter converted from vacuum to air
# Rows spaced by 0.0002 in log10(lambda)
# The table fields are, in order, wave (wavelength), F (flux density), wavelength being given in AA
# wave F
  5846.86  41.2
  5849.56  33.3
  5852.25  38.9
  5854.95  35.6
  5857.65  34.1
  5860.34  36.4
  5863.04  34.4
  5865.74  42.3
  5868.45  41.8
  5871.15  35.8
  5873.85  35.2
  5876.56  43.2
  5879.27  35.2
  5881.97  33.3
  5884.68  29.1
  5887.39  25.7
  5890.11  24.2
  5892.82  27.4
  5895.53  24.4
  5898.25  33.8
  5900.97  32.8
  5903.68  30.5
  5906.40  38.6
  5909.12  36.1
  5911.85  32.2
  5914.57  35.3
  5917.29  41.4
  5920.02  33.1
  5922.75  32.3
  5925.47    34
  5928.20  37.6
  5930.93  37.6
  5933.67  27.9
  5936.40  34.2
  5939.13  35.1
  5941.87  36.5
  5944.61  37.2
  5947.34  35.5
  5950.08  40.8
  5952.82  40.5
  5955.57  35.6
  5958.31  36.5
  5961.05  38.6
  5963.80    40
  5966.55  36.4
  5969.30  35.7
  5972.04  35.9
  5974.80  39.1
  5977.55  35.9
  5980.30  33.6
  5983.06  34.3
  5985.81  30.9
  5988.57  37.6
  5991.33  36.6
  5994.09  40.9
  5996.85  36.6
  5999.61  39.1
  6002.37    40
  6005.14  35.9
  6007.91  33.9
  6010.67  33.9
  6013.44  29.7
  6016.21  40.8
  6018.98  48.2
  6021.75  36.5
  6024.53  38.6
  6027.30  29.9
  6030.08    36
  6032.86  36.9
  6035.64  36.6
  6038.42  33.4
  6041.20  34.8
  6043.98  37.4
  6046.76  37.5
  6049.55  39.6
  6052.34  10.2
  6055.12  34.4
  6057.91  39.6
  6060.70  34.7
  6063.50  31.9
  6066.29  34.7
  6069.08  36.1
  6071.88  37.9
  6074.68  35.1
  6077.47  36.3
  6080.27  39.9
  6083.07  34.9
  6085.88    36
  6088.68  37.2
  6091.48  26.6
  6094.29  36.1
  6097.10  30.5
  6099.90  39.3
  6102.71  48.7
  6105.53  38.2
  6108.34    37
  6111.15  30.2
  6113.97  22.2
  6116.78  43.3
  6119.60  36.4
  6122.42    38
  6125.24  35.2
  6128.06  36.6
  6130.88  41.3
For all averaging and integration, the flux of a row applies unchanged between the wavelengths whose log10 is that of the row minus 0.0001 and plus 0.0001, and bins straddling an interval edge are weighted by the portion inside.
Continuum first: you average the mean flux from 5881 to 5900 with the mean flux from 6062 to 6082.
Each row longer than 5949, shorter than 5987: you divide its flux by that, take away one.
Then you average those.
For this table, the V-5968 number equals 0.14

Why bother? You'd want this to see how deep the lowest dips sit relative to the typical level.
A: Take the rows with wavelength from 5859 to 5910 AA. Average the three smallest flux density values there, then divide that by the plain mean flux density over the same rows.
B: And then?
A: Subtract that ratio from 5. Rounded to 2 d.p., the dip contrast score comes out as 4.26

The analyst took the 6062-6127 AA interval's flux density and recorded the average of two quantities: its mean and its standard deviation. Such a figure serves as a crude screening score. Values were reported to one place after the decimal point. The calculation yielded 20.5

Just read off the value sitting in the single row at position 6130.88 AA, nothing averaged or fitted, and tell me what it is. 41.3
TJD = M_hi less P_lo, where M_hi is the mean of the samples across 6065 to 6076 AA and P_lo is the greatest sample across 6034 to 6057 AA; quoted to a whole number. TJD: -4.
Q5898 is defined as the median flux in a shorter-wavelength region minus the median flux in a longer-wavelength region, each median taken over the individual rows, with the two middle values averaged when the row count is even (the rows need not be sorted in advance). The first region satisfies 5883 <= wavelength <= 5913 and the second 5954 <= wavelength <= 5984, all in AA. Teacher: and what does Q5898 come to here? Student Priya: -5.4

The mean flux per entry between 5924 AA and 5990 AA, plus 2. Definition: 38.1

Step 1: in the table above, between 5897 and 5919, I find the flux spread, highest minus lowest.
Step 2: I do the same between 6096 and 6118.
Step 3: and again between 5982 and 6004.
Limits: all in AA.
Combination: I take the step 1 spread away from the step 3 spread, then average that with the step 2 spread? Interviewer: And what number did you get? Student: 13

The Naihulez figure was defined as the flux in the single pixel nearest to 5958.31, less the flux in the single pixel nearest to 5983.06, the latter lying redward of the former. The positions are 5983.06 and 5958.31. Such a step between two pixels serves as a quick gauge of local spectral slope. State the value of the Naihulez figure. 2.2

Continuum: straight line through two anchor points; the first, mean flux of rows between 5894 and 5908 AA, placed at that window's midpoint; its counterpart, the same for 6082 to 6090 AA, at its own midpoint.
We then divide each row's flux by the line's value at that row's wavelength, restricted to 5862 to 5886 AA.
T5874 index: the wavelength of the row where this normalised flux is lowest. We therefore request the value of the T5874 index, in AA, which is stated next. 5884.68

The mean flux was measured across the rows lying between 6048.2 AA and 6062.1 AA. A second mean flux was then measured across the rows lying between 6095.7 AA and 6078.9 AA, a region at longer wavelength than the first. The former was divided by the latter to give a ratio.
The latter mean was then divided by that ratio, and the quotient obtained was 38.9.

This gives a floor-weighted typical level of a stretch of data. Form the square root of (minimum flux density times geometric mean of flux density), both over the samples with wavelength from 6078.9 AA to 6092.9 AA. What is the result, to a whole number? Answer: 30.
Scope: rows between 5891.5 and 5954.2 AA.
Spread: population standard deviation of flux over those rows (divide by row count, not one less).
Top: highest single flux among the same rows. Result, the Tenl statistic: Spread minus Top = -37.2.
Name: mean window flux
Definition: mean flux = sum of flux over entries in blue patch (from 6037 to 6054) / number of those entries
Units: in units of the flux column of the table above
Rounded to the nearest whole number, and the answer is 32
